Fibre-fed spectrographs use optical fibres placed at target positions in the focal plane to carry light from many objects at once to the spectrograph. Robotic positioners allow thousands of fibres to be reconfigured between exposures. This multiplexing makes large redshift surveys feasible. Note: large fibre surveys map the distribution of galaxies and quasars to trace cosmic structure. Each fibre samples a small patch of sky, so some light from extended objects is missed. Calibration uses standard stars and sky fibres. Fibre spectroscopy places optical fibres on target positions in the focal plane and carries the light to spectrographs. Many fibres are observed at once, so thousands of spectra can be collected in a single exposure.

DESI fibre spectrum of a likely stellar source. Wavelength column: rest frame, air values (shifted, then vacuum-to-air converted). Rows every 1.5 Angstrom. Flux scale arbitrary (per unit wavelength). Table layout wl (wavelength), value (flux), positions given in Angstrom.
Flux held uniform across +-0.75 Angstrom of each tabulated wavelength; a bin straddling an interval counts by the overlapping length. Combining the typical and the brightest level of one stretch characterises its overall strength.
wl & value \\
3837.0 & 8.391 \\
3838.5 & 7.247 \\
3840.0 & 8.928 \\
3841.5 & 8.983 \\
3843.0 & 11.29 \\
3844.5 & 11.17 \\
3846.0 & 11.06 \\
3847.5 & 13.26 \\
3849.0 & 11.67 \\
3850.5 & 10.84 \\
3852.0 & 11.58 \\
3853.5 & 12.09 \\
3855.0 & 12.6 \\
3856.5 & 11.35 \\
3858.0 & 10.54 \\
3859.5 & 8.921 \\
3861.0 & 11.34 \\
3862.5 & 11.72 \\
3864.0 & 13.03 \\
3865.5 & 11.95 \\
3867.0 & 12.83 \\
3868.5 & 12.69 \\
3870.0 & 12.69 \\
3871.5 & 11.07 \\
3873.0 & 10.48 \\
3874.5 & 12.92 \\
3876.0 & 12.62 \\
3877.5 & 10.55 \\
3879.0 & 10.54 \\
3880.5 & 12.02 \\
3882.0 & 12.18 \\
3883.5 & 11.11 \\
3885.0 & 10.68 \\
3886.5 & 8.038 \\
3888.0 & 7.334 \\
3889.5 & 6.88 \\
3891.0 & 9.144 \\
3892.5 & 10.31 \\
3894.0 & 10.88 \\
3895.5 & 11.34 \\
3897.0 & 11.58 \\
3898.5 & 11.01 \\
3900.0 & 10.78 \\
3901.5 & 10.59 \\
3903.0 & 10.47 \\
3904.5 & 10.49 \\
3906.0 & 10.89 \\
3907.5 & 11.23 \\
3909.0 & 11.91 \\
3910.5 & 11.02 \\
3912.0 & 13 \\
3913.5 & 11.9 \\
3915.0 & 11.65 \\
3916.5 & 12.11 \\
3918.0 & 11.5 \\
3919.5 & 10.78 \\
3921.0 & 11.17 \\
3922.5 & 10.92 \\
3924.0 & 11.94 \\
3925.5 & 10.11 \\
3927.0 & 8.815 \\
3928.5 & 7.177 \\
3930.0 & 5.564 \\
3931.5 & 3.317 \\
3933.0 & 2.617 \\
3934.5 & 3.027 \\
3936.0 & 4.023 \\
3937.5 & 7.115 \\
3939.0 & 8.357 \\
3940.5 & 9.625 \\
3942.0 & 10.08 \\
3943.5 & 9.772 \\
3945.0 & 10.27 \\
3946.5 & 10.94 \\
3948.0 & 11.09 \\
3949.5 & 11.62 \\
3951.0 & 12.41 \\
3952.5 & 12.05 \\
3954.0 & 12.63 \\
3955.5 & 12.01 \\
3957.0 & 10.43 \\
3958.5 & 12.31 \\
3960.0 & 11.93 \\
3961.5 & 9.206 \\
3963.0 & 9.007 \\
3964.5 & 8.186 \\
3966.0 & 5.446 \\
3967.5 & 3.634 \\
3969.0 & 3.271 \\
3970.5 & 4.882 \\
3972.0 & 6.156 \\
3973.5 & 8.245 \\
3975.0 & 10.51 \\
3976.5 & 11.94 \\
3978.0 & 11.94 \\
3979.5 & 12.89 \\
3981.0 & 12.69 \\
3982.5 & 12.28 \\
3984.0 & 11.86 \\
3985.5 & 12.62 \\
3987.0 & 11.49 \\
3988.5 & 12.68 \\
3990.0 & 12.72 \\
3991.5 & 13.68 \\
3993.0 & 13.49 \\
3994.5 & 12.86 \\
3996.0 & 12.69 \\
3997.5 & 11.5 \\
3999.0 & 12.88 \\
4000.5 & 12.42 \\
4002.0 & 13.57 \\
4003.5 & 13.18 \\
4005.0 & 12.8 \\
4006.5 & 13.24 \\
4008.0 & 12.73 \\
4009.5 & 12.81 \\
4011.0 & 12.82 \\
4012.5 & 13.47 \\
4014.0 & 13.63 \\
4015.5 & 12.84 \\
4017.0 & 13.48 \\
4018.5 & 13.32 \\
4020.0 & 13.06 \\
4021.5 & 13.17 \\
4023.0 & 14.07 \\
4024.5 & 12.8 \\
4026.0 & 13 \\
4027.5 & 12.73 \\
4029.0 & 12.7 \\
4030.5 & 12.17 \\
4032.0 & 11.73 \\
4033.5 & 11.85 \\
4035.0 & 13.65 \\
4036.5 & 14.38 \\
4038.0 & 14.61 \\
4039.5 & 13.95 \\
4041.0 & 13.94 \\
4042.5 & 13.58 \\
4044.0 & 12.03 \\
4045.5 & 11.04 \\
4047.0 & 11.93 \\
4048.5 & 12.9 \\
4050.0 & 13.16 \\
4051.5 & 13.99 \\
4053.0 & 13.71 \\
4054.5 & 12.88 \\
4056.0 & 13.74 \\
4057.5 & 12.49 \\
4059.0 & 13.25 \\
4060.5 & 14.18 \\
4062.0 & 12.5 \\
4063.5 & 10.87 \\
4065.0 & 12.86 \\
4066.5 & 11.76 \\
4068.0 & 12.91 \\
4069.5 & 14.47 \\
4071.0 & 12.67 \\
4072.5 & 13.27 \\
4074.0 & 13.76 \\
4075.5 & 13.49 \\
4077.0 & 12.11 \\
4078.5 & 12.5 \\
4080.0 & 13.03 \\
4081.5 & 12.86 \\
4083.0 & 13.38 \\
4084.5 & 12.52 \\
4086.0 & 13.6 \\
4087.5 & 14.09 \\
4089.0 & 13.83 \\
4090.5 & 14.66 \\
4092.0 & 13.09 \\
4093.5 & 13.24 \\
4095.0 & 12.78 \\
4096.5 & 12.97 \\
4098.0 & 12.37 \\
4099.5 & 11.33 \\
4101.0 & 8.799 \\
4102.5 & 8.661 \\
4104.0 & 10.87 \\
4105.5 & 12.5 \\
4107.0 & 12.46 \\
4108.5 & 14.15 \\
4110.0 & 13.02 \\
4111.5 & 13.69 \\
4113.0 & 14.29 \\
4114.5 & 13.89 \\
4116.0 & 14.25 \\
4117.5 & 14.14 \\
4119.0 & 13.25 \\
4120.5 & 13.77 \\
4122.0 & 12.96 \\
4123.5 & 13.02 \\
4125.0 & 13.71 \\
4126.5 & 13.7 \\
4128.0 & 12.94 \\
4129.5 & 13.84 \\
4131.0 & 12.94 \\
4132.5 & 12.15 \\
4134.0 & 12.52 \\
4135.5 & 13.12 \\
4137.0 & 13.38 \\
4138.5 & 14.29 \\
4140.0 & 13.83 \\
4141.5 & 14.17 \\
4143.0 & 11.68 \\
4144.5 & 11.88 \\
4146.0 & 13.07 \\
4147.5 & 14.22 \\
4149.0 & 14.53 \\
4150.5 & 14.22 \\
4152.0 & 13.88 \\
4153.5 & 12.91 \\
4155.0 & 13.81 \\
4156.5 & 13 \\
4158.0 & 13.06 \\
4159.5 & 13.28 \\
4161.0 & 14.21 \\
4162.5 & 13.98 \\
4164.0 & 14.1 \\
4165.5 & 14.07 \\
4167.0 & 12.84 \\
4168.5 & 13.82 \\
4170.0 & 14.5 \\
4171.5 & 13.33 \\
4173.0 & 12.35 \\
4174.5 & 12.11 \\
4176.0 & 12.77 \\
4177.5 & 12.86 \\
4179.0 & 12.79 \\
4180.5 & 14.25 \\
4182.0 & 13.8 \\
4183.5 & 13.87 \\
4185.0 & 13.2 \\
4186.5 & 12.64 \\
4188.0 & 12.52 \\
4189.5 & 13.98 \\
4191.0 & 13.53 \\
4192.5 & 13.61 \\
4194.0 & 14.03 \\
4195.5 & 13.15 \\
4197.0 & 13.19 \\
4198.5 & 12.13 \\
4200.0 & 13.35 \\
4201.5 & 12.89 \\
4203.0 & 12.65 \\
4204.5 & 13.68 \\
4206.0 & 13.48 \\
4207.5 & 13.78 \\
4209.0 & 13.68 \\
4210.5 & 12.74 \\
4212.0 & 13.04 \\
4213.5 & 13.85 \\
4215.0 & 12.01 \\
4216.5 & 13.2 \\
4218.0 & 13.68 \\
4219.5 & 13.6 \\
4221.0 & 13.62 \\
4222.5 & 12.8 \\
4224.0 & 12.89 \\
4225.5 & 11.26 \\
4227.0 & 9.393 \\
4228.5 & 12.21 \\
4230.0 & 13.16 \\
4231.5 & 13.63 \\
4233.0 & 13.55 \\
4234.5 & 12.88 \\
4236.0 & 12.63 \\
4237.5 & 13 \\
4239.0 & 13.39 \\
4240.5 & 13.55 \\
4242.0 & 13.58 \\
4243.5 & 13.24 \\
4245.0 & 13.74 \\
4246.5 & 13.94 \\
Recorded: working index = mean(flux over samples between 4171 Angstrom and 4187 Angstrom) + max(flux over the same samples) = 27.3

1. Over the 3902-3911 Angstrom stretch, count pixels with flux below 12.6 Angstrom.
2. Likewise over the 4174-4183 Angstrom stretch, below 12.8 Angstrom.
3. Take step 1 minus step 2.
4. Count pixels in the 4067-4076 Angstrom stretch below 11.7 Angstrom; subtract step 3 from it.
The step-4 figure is -3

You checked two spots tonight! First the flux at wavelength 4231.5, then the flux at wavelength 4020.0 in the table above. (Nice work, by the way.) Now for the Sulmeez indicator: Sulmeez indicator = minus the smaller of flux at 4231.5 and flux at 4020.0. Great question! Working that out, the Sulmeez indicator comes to -13.1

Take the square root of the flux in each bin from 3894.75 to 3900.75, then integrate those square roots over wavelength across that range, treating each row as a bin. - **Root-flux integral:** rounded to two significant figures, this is 20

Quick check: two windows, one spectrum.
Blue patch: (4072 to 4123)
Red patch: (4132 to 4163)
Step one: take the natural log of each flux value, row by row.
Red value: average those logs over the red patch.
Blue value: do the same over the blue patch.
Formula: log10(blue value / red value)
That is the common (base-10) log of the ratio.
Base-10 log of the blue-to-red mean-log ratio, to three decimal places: -0.007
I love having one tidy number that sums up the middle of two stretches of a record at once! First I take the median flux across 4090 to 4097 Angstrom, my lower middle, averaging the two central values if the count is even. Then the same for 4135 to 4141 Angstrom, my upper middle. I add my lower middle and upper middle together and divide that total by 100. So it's 0.267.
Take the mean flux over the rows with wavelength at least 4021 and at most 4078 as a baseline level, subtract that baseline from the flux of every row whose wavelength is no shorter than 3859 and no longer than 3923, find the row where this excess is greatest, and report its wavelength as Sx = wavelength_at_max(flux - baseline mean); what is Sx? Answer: 3864.0 Angstrom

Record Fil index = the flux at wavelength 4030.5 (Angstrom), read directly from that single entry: 12.17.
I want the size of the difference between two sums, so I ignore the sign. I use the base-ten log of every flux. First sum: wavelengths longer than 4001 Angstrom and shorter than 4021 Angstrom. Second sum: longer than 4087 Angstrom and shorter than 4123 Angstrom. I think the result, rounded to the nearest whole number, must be 12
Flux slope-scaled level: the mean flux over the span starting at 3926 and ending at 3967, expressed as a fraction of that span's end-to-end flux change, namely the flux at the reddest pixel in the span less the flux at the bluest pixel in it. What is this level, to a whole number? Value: -3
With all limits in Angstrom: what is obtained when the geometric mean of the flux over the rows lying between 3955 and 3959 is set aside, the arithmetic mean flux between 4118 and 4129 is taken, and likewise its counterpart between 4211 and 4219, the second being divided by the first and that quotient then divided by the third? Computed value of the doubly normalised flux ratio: 0.088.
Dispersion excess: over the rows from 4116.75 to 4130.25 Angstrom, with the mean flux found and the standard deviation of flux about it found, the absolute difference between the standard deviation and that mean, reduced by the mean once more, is -0.4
